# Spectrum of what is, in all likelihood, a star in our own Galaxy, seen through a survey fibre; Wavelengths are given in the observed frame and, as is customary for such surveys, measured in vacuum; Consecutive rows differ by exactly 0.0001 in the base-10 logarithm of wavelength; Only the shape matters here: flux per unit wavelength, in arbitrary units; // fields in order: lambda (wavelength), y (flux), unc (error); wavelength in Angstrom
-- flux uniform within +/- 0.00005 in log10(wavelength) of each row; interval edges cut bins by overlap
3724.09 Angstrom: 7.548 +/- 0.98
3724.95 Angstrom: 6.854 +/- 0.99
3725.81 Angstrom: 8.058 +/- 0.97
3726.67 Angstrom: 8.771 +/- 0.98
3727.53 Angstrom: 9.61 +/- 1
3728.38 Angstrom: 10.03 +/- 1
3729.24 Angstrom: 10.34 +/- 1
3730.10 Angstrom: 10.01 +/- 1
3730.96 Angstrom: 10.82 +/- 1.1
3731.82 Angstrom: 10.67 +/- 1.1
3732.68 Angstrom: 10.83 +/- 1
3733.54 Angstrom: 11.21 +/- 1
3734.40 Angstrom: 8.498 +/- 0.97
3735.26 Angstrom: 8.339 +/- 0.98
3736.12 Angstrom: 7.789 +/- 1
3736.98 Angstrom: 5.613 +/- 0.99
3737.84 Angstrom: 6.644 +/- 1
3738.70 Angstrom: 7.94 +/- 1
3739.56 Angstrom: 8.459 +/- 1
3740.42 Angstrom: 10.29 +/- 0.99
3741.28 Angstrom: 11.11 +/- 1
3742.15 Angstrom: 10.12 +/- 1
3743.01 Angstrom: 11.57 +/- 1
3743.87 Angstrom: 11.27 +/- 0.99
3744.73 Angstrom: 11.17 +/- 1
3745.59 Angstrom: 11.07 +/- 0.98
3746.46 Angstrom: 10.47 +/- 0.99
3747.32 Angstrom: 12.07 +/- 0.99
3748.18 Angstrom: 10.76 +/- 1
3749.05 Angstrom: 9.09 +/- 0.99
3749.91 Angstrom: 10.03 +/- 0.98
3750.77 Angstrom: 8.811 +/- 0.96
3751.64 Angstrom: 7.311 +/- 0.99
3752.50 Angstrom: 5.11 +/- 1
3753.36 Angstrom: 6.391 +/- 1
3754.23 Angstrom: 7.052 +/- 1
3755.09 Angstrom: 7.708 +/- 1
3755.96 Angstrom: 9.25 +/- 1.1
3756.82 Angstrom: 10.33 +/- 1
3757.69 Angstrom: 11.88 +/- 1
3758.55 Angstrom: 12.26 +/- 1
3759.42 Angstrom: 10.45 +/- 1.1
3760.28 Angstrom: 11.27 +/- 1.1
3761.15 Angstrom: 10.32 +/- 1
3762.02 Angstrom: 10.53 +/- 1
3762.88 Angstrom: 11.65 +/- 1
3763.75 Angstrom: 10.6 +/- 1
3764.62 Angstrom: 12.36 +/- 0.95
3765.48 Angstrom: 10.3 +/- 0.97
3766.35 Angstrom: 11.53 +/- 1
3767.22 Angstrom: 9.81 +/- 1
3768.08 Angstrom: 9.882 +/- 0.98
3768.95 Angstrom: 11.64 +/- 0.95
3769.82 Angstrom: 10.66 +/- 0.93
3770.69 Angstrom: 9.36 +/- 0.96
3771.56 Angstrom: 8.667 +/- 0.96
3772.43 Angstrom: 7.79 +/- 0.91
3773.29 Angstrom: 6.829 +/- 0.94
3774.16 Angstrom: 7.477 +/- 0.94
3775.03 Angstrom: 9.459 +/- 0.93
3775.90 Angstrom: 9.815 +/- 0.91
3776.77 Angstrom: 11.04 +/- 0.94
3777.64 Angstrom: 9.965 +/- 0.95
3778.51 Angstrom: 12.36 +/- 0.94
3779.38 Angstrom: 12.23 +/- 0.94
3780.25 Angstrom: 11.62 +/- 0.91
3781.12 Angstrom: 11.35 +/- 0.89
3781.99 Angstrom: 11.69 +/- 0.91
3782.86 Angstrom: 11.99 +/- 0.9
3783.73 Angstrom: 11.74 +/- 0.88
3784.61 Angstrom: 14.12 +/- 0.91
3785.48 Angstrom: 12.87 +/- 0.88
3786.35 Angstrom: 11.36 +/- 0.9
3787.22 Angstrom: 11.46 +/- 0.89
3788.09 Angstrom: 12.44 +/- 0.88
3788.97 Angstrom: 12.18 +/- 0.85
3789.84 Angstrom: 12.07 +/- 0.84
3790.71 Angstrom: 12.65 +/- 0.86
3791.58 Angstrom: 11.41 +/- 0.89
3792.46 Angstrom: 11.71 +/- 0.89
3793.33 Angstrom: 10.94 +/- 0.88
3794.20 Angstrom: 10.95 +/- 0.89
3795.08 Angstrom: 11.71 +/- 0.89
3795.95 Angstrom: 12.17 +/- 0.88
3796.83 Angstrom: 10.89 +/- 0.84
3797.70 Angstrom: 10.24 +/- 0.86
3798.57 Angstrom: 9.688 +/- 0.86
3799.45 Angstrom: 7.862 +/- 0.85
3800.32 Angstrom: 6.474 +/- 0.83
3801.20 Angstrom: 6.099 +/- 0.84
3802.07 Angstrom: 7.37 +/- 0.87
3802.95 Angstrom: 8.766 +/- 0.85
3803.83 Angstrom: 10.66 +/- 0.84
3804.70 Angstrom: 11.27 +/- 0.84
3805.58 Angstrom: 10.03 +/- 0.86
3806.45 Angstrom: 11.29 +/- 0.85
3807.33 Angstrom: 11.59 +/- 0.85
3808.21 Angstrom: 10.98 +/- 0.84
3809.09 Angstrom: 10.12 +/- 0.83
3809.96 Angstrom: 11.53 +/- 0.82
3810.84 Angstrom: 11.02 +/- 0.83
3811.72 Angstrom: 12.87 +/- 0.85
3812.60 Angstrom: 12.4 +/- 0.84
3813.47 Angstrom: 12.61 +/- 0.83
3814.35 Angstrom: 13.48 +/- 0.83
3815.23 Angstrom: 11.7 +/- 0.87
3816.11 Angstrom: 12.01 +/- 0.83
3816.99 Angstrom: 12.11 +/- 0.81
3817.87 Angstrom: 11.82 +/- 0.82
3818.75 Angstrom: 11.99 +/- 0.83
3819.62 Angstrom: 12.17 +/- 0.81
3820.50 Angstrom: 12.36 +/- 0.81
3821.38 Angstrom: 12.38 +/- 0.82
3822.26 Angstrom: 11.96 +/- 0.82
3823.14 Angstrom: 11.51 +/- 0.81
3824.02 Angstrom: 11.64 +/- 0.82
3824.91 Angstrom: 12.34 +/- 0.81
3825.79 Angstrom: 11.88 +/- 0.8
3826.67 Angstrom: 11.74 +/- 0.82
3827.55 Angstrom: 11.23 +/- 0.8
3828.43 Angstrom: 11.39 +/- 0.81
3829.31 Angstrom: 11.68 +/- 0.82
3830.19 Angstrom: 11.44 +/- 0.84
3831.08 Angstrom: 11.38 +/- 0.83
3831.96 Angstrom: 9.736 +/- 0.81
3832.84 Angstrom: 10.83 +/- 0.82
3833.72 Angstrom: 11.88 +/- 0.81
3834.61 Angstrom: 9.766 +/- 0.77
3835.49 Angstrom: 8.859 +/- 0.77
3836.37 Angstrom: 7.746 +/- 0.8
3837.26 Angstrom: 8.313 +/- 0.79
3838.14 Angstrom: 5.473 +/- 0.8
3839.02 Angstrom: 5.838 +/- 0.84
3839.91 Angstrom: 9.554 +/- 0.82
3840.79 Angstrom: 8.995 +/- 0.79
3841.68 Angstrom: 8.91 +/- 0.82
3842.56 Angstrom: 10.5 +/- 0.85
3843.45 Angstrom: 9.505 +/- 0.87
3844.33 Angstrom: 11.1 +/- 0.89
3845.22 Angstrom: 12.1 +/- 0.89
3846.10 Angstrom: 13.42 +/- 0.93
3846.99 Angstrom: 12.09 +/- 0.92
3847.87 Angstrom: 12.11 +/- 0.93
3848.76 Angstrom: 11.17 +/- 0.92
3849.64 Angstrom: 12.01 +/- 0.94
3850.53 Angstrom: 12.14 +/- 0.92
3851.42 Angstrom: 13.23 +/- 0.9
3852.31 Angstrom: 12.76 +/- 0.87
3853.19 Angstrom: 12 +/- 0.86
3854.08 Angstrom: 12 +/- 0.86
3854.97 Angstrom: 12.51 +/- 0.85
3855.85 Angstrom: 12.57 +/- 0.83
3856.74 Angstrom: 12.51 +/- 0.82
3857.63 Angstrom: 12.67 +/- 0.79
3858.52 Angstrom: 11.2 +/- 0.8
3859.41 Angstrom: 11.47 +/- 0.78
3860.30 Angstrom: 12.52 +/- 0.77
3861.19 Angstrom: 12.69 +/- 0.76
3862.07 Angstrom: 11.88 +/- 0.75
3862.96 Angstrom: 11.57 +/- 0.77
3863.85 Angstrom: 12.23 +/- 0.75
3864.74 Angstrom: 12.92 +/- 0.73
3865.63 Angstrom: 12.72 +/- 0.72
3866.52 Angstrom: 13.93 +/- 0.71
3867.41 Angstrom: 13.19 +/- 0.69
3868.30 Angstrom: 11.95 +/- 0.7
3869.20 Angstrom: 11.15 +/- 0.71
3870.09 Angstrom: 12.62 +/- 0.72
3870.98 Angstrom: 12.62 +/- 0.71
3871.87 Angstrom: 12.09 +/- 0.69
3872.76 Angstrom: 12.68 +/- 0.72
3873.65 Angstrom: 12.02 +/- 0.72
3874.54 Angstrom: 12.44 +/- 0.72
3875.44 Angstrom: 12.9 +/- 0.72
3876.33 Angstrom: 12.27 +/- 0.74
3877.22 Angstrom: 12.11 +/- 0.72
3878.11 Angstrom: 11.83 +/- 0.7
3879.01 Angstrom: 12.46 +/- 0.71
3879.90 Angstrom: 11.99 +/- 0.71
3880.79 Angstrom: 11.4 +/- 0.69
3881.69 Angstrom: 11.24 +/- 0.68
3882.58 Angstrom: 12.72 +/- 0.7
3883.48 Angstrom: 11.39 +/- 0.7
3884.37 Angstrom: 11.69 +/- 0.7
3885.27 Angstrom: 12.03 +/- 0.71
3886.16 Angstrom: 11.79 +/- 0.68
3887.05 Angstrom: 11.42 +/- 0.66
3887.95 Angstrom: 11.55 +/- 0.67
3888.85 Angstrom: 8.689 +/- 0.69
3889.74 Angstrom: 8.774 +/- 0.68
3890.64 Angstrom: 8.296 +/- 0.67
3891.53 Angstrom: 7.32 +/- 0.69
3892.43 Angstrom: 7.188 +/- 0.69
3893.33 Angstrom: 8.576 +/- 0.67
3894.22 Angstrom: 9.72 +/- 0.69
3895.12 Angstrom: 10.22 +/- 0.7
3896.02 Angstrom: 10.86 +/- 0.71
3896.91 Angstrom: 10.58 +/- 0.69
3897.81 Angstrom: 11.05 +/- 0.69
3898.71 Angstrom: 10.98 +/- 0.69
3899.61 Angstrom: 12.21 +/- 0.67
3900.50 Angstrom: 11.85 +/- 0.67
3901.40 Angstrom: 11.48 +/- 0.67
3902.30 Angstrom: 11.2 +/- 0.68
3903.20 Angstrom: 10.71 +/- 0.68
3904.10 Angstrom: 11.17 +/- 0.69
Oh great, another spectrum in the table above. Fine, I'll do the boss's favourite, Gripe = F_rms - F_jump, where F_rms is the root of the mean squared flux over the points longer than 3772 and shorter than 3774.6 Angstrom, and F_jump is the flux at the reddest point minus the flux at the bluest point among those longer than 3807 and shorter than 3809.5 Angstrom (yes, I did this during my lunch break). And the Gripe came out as 8.8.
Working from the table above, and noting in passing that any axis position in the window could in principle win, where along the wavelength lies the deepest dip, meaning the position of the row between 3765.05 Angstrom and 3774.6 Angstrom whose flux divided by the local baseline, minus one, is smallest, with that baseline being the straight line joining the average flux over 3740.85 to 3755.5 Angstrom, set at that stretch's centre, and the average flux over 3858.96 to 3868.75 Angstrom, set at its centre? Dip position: 3773.29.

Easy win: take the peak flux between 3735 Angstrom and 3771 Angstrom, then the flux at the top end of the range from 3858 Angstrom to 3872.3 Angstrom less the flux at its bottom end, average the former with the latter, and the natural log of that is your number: 1.9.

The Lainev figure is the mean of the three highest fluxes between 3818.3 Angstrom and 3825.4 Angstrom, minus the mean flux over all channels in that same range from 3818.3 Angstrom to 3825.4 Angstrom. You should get 0.32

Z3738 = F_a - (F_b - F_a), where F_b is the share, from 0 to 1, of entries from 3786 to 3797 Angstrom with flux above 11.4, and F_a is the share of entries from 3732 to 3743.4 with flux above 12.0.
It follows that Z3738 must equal -0.69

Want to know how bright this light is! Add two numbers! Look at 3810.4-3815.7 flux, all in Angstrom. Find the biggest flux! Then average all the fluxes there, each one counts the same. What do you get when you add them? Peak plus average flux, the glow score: 25.8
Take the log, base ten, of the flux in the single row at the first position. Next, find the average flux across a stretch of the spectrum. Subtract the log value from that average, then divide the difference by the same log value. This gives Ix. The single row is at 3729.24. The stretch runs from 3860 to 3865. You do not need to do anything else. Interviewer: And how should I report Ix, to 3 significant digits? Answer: 11.1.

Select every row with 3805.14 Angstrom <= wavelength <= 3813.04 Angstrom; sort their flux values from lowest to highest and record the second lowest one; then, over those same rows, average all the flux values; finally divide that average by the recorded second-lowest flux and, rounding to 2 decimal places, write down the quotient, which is 1.12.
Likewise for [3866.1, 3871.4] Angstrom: 1.05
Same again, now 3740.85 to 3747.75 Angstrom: 1.06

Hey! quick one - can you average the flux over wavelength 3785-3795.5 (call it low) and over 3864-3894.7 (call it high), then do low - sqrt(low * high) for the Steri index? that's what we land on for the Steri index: 0.21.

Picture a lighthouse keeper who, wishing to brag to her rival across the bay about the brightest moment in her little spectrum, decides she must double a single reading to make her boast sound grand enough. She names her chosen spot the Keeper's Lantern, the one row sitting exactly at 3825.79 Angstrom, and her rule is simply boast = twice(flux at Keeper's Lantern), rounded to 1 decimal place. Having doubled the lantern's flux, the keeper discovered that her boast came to 23.8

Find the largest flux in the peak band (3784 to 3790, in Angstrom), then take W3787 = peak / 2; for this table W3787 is 7.06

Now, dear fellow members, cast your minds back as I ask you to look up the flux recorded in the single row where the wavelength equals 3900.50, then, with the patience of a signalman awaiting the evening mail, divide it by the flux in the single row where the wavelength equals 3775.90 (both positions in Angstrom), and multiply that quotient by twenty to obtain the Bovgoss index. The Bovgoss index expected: 24.1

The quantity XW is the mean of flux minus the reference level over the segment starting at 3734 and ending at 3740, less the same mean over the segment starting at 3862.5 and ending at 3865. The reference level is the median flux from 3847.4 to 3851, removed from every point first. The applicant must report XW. -4.6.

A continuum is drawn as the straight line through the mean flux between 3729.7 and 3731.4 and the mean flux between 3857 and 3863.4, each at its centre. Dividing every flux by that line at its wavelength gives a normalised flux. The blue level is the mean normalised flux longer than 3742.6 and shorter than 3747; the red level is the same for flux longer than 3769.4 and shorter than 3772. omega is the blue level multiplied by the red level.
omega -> 0.92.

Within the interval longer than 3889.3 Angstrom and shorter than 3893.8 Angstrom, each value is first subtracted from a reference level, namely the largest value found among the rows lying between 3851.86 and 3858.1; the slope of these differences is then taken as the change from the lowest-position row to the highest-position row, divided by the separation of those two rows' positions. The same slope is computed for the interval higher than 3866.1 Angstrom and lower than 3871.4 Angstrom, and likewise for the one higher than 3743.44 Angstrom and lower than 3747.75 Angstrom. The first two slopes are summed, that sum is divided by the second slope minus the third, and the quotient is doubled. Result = 1.3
